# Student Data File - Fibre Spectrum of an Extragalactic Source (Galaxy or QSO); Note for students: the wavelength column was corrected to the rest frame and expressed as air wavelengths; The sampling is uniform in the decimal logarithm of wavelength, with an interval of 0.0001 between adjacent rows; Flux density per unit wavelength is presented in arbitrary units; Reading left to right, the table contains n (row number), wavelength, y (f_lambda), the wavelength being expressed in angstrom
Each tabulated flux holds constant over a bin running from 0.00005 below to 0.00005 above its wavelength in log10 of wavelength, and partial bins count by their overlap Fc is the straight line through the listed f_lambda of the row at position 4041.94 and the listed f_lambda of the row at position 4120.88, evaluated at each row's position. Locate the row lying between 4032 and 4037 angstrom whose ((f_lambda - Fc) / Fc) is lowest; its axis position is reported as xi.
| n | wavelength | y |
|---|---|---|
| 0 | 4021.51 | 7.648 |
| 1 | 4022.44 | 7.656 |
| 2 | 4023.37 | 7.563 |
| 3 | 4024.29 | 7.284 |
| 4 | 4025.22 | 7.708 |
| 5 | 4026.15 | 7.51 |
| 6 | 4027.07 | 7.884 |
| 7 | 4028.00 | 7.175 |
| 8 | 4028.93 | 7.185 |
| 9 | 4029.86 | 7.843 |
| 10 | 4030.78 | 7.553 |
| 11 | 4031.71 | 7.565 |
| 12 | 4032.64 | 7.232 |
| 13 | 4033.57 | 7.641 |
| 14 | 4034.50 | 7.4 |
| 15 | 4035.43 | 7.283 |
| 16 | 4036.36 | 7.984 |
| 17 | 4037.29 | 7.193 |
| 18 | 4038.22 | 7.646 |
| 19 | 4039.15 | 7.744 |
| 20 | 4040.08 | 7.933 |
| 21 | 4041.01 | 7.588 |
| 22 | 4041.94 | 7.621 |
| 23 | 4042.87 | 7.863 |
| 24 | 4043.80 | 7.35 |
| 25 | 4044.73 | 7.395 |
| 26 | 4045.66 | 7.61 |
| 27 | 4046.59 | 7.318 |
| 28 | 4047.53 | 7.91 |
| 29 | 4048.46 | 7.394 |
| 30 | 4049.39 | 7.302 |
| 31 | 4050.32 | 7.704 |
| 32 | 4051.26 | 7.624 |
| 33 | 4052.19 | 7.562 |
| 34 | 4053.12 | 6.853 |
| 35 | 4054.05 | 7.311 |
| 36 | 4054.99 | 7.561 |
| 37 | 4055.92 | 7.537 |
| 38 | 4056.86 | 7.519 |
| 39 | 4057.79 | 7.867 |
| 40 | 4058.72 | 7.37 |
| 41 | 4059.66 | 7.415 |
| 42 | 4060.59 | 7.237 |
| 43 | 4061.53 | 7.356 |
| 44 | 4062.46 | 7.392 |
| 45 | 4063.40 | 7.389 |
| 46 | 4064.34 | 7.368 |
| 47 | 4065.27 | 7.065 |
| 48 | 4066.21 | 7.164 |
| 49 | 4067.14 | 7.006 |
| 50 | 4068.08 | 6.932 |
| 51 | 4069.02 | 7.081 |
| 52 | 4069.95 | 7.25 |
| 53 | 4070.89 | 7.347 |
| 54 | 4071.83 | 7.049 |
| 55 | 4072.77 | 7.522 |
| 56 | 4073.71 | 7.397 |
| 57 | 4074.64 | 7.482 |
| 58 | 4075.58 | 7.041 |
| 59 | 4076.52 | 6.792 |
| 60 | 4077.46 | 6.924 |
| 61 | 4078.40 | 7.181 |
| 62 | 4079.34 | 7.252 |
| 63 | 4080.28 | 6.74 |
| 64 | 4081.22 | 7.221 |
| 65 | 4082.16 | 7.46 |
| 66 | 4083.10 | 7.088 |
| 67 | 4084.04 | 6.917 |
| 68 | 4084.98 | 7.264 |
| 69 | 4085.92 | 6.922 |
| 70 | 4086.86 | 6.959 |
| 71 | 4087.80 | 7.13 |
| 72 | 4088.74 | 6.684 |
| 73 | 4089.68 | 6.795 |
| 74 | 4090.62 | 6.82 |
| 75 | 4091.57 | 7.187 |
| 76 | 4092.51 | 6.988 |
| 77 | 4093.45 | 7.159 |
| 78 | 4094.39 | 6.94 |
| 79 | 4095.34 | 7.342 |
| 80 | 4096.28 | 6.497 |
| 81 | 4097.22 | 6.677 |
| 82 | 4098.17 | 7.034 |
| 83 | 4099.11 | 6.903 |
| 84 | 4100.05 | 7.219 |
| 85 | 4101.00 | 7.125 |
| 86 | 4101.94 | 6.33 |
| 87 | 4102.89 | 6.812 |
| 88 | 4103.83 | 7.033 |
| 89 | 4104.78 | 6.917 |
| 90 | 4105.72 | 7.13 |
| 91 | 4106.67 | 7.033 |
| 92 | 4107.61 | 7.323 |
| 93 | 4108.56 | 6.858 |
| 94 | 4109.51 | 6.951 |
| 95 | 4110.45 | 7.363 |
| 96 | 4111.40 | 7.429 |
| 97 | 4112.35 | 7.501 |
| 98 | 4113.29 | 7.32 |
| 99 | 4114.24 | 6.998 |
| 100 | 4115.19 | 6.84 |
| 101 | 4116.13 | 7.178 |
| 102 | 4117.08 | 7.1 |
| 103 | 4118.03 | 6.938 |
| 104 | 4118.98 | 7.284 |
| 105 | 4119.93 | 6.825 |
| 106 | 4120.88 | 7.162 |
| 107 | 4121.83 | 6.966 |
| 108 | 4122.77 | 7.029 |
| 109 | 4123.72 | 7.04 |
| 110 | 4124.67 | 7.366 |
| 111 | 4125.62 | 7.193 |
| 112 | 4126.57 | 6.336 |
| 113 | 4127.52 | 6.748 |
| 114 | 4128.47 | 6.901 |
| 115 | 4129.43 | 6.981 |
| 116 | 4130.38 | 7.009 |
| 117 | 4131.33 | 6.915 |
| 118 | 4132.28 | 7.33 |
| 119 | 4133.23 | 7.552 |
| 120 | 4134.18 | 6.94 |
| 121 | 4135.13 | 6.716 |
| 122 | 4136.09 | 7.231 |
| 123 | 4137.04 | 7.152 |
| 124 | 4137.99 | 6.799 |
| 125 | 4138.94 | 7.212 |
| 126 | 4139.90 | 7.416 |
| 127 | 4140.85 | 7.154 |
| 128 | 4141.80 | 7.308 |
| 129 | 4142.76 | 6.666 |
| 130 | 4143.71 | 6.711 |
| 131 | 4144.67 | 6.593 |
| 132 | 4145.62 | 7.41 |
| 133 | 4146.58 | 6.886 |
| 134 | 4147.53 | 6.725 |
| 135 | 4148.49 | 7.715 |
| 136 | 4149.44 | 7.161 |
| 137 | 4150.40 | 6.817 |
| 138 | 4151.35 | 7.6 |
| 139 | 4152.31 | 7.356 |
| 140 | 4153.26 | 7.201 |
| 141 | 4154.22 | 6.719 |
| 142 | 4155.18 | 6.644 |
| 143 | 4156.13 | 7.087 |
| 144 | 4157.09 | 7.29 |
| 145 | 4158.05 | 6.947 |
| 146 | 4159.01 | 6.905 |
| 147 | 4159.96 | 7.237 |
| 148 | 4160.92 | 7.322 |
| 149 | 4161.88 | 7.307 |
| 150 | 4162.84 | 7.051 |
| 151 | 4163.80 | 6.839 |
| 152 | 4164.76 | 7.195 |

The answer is 4032.64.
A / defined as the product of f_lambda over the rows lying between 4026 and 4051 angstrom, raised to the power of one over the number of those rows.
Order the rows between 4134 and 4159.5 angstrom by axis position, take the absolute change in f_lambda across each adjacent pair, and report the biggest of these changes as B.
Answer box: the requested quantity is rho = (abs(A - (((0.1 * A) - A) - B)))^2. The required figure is 235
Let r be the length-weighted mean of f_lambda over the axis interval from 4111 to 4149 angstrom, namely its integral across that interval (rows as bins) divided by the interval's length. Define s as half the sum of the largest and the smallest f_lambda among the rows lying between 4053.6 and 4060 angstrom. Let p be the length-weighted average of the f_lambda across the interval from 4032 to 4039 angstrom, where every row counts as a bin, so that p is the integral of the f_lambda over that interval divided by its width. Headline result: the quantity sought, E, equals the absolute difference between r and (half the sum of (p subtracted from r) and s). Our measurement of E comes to 3.48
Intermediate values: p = 7.49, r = 7.06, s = 7.59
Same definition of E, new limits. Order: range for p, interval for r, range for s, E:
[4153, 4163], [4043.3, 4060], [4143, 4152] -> 3.69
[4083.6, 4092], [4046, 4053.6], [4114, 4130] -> 3.79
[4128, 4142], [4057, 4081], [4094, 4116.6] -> 3.71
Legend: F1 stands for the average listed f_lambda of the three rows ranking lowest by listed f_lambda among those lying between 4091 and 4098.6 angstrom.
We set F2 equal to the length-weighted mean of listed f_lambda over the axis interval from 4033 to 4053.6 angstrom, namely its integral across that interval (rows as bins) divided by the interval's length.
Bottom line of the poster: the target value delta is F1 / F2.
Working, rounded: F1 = 6.70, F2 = 7.5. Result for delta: 0.889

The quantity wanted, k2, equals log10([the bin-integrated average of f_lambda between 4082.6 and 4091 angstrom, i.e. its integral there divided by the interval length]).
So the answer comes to 0.843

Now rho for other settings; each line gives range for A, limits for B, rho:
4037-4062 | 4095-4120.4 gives 228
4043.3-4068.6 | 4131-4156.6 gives 226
